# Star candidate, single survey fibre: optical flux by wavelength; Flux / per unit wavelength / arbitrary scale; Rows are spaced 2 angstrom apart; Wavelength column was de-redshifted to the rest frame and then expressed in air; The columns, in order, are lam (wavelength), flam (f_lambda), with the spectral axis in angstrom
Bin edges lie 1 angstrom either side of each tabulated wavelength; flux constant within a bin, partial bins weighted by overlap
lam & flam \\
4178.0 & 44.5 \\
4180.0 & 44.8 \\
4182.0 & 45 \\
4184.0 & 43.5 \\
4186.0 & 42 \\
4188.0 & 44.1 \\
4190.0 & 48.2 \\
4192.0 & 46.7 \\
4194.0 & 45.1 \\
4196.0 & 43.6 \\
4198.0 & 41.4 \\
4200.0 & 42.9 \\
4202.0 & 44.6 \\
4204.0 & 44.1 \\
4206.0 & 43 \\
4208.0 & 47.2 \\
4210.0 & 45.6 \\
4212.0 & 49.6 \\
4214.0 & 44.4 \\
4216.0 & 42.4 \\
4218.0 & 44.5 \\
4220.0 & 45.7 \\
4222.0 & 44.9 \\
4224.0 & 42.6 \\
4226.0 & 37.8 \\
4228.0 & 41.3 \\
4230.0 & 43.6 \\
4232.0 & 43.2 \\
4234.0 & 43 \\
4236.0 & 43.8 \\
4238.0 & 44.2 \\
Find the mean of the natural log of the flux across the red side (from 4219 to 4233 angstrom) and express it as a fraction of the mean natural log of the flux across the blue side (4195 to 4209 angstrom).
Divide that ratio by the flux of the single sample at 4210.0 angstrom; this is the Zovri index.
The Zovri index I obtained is 0.0218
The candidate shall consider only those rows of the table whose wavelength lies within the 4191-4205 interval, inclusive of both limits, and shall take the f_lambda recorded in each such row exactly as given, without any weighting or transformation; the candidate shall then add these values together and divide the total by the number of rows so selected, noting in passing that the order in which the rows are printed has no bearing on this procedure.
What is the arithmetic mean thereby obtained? 44.1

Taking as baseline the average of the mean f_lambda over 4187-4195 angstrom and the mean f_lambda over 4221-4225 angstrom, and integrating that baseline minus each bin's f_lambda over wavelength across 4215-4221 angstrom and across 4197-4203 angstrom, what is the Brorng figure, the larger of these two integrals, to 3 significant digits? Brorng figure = 11.5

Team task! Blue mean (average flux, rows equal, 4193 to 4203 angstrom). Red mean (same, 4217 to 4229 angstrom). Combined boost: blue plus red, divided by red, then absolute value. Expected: 2.02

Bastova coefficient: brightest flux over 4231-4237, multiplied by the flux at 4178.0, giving 1949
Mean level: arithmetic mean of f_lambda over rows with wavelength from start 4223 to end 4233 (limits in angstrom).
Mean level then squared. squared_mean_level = 1739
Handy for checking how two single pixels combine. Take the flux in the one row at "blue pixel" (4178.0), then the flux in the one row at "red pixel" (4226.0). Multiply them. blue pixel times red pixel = 1682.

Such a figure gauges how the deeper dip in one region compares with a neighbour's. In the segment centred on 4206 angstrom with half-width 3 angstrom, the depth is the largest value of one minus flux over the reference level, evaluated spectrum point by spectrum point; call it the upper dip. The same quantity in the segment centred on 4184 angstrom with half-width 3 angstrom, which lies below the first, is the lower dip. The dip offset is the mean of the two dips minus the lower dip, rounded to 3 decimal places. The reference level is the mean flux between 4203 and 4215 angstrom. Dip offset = -0.011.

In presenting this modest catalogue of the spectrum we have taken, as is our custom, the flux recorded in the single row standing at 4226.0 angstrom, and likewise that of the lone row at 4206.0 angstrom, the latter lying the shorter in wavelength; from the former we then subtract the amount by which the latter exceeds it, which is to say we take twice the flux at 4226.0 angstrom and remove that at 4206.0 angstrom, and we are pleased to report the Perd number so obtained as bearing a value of 33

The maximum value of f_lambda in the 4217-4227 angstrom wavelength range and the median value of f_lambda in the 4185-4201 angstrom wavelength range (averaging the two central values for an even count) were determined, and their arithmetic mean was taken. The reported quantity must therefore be 44.8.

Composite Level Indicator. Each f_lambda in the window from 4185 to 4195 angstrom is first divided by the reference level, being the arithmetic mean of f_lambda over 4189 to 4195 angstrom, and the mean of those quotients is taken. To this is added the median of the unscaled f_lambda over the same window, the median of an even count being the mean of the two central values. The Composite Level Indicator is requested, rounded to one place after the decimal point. 46.1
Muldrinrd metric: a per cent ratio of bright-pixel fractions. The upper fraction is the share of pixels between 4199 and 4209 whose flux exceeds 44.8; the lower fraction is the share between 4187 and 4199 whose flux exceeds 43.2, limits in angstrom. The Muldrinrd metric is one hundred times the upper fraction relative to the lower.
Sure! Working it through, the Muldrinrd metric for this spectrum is 24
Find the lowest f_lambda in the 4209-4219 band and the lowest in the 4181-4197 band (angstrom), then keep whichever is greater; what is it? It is 42.4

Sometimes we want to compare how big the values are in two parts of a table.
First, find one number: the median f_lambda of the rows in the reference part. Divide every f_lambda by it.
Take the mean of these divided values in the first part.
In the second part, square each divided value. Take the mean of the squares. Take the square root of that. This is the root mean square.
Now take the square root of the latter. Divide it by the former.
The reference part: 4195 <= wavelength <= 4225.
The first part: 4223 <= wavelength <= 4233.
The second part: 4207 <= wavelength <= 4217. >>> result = 1.08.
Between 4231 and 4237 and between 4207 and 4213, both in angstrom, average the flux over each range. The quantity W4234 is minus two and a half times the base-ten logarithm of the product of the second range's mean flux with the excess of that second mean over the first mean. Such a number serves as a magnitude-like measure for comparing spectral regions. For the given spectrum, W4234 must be -5.73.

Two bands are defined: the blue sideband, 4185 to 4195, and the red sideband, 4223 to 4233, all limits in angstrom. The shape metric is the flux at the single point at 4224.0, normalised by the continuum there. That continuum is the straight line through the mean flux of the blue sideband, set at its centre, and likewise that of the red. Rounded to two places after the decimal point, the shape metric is 1.01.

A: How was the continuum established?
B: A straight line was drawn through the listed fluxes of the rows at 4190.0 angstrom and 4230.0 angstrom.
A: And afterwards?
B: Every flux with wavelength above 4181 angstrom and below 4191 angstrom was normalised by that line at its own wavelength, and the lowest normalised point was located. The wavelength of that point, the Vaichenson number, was 4186.0 angstrom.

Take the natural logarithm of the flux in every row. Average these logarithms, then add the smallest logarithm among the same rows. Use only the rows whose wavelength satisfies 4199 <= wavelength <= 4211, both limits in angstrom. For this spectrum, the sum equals 7.56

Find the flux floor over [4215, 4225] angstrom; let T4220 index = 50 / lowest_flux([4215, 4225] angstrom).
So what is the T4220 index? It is 1.18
